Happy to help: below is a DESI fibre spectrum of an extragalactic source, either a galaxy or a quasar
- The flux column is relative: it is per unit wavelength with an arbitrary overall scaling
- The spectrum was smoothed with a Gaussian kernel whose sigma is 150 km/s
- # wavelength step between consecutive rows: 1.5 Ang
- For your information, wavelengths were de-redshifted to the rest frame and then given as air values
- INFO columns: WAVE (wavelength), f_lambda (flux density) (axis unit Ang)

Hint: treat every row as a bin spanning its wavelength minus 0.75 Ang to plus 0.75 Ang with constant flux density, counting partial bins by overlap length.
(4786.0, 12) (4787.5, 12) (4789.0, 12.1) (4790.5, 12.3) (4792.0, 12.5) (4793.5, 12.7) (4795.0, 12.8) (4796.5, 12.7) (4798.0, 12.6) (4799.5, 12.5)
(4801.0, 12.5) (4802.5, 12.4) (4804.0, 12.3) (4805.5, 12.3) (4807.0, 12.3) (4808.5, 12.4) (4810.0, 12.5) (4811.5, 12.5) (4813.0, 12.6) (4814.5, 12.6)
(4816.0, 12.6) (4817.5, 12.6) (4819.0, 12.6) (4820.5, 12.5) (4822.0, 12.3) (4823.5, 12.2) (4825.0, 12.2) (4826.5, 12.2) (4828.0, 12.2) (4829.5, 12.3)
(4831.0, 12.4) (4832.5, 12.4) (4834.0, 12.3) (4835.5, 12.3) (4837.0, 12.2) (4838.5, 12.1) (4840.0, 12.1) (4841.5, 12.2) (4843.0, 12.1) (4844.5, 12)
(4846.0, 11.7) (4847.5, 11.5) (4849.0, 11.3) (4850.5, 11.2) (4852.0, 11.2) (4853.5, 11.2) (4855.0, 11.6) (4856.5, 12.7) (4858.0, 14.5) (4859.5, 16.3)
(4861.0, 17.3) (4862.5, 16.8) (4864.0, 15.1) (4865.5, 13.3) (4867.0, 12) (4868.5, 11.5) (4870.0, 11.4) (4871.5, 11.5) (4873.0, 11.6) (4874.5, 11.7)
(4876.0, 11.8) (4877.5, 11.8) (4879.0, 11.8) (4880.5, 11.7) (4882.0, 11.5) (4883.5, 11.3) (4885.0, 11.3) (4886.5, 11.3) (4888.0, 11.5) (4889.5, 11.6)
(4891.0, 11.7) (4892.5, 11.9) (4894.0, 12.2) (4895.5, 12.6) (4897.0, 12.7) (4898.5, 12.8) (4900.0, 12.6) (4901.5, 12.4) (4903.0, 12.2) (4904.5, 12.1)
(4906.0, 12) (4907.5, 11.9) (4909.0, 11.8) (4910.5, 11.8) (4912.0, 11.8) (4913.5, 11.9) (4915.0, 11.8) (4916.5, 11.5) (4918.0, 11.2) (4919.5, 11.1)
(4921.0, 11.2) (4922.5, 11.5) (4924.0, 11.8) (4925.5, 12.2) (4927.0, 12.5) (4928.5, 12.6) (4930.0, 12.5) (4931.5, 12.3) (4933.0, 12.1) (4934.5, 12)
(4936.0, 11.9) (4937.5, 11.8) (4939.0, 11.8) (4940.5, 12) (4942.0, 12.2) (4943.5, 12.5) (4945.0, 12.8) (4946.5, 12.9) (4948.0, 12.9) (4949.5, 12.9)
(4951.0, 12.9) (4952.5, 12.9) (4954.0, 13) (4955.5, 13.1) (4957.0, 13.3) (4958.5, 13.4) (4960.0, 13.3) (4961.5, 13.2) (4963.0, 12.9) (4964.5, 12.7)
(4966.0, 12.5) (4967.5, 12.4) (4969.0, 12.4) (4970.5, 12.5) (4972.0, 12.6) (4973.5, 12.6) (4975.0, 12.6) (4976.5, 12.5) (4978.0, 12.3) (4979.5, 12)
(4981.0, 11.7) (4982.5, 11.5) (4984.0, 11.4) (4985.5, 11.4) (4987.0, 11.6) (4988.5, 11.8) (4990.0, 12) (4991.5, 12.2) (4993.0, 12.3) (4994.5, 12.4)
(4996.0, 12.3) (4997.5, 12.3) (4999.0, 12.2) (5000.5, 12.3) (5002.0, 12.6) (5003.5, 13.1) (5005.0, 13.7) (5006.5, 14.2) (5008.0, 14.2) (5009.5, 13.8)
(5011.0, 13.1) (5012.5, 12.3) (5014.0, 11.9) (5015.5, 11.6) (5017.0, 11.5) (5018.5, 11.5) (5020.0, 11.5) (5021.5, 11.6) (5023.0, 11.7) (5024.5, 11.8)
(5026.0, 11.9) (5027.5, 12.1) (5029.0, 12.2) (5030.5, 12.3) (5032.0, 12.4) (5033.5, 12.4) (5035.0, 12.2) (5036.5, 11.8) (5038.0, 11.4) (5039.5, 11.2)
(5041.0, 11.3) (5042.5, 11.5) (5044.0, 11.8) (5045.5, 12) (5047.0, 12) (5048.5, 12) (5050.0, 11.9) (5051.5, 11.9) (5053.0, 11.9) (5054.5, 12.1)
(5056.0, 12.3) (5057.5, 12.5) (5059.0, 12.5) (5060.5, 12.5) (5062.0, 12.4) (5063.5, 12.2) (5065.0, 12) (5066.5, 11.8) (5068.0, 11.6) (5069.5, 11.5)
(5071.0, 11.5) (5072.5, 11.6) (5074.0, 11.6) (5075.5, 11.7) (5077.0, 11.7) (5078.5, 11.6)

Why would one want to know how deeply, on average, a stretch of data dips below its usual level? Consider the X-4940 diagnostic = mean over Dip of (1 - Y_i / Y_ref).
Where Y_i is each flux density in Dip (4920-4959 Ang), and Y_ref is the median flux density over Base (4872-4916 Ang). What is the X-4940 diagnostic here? -0.05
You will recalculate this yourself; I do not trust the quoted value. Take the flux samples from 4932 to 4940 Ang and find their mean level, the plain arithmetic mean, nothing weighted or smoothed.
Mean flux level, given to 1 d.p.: 11.9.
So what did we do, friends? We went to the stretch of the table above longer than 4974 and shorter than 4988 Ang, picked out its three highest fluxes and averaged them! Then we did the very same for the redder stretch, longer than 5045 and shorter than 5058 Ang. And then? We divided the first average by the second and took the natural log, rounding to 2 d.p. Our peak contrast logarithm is 0.01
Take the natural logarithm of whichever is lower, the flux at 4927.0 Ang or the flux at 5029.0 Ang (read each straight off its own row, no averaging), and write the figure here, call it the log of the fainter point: 2.50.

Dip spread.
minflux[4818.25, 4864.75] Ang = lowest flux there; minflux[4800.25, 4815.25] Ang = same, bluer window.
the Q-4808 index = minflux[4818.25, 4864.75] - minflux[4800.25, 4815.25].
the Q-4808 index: -1.1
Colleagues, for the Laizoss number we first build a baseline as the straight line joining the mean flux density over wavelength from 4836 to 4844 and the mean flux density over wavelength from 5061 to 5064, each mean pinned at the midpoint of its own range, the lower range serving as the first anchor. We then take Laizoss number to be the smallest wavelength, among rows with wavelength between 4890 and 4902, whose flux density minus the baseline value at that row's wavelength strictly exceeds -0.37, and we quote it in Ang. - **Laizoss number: 4892.5 Ang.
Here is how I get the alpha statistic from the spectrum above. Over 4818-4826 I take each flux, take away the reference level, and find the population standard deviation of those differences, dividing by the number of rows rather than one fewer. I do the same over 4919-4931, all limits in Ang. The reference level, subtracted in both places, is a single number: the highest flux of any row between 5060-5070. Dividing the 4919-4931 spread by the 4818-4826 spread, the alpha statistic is 3.5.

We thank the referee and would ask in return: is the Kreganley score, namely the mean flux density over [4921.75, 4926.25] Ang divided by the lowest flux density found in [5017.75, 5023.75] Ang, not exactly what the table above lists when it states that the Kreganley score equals 1.03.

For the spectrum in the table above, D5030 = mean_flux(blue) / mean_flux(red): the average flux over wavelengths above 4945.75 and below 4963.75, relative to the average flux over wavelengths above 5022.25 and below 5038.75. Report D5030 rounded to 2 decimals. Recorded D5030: 1.09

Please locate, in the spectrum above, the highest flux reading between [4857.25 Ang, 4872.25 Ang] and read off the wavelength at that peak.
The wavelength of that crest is 4861.0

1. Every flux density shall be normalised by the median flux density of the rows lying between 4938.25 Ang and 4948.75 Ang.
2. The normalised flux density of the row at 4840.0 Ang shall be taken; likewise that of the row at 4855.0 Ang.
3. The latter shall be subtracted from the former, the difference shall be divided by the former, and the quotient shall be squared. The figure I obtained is 0.0017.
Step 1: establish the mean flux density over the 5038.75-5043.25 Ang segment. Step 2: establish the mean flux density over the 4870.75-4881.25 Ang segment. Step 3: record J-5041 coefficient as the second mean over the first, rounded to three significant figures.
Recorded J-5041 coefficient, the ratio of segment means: 1.03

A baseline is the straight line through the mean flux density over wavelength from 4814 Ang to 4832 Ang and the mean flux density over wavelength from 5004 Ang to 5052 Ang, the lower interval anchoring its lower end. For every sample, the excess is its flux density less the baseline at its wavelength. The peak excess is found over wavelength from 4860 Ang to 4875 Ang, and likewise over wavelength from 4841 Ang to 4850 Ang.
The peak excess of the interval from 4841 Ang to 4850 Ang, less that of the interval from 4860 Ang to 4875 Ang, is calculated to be -5.1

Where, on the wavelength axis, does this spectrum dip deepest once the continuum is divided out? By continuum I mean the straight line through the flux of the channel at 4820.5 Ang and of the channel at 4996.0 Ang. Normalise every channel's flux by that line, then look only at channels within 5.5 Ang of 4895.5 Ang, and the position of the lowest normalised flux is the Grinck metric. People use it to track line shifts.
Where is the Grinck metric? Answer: 4891.0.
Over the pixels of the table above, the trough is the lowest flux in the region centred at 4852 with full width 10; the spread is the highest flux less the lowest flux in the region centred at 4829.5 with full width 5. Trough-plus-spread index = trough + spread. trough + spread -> 11.4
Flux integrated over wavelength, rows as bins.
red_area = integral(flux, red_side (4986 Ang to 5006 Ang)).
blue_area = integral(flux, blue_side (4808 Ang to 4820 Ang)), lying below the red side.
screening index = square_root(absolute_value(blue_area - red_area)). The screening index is 10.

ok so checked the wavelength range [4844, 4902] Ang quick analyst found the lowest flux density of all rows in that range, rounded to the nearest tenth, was 11.2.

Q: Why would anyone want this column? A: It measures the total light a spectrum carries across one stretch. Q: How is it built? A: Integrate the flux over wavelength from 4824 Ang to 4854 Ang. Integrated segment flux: 359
